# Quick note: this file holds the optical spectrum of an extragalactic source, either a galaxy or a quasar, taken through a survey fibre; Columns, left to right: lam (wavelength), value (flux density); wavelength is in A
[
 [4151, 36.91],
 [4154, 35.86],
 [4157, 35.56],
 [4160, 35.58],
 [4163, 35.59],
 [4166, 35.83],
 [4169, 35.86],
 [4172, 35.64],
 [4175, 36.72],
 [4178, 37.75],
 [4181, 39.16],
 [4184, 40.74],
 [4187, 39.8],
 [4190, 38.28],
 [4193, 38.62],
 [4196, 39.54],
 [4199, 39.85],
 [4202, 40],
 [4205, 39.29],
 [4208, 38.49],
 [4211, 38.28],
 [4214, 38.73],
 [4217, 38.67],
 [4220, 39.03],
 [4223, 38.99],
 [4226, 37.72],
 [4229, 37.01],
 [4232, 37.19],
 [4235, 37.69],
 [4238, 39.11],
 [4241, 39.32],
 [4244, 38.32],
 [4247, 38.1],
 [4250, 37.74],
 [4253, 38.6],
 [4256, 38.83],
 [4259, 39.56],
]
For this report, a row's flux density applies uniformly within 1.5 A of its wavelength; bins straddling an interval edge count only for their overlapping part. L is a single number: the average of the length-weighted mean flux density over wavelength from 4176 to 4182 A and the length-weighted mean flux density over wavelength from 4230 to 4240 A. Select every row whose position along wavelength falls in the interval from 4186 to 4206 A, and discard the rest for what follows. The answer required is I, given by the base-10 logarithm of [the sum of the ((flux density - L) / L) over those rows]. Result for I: -0.65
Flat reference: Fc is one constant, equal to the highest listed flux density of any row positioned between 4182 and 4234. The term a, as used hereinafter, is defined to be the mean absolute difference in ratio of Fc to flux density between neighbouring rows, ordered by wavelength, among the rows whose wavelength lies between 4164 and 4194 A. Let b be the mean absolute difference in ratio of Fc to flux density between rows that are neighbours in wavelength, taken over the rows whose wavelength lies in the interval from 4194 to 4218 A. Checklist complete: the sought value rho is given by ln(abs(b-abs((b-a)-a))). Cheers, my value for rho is -3.52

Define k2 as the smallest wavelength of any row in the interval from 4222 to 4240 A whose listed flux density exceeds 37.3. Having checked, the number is 4223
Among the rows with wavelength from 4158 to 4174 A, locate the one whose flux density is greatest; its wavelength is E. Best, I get 4169 A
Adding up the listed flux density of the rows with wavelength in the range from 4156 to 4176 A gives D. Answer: 251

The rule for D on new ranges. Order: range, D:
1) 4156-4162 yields 71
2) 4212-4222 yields 116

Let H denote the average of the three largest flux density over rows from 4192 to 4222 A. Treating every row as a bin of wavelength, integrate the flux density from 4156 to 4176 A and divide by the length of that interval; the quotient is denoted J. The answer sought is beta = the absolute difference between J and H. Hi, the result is 4.0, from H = 39.8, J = 35.8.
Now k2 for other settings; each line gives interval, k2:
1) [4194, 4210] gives 4196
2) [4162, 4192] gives 4178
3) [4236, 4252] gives 4238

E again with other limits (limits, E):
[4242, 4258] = 4256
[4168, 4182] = 4181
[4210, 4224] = 4220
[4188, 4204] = 4202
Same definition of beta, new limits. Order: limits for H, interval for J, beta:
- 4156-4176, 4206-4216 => 2.4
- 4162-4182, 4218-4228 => 0.6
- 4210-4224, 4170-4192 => 0.7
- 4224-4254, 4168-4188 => 1.1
